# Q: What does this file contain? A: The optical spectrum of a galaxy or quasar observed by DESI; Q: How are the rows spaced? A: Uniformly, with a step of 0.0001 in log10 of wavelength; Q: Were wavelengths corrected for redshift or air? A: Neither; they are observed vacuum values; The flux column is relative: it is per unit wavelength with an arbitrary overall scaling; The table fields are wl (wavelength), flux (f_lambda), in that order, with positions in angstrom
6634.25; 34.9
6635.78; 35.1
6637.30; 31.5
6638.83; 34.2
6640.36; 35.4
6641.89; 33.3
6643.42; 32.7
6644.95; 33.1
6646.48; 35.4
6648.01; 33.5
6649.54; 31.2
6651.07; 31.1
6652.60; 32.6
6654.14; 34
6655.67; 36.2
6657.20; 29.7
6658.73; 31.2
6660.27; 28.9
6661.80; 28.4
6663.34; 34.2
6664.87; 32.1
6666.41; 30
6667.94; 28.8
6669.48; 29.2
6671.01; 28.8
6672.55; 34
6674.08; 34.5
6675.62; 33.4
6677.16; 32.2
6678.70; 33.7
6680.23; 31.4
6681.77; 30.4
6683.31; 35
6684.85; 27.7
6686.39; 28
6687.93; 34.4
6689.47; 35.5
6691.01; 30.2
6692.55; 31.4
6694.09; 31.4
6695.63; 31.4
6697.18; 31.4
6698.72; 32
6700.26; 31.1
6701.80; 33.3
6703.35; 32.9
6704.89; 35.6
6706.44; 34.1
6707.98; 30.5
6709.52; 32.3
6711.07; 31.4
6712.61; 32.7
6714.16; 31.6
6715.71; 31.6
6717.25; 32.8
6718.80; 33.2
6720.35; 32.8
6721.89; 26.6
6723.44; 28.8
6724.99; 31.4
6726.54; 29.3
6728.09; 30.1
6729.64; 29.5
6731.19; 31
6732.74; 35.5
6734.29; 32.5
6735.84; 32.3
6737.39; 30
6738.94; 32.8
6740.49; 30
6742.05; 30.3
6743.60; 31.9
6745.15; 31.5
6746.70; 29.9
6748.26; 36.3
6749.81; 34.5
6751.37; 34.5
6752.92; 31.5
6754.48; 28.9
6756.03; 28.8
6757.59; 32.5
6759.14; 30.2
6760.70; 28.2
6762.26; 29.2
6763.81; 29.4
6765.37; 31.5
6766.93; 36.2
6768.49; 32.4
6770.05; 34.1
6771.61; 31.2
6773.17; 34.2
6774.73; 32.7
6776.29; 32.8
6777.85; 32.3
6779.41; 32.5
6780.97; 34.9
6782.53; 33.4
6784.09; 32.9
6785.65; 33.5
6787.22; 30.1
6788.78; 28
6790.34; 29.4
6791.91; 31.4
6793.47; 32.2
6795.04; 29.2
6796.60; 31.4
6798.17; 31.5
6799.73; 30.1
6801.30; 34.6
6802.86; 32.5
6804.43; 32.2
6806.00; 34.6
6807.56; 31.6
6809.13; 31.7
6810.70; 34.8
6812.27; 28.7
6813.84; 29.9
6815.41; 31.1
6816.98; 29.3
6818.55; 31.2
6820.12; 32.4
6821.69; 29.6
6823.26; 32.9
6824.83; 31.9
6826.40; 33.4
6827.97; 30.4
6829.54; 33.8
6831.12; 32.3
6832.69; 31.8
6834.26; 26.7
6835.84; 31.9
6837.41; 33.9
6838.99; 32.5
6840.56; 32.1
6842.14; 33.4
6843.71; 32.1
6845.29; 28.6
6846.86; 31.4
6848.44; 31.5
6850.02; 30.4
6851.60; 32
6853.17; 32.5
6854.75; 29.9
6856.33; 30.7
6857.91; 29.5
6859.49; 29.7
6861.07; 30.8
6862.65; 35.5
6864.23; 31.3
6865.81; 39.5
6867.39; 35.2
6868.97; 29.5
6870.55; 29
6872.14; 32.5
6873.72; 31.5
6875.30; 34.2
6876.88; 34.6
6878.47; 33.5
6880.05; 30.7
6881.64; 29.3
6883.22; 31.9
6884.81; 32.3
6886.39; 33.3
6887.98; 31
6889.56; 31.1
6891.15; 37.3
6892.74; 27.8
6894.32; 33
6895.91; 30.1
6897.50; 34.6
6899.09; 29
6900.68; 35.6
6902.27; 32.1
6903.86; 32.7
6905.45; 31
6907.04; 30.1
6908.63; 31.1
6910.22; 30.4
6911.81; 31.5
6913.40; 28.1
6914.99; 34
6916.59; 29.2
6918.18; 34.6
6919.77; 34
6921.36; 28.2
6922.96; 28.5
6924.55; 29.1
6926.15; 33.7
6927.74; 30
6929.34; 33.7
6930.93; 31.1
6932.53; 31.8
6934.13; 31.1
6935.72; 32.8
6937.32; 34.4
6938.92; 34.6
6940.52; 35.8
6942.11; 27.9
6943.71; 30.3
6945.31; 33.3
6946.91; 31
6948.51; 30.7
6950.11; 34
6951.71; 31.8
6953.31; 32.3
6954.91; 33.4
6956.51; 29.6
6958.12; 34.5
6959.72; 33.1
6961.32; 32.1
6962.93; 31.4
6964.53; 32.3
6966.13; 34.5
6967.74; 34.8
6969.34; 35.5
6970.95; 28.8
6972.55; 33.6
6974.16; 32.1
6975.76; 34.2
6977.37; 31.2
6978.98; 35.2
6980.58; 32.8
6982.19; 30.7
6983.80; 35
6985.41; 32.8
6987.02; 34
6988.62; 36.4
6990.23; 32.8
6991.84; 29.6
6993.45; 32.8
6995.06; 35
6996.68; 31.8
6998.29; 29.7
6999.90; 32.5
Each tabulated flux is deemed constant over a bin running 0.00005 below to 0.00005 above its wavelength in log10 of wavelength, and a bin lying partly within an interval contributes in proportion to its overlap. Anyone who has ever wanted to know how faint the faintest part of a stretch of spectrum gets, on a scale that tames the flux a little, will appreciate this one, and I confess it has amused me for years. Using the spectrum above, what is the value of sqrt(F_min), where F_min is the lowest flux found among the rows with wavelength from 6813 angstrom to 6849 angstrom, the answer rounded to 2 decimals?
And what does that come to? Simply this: 5.17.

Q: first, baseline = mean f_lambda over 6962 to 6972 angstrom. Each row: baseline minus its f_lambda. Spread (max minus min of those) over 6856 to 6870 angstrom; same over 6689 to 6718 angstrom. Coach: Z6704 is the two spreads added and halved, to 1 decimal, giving 7.7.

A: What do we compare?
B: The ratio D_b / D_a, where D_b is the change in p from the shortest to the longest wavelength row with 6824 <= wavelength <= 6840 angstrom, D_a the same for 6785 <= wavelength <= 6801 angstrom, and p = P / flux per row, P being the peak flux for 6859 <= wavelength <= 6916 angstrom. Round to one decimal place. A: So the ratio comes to -0.2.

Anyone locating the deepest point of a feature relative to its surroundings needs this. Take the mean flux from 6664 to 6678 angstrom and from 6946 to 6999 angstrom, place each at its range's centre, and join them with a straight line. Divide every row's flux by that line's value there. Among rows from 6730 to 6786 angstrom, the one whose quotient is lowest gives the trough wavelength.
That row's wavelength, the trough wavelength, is 6760.70 angstrom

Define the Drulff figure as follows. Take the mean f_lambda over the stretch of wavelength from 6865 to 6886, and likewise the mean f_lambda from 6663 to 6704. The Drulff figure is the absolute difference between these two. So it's 0.8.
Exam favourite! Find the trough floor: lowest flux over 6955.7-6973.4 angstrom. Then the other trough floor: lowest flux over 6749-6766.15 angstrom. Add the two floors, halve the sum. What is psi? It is 28.5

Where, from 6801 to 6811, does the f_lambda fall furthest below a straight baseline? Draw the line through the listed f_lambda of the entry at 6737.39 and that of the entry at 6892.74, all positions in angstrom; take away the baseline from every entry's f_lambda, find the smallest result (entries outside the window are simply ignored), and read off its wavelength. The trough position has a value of 6807.56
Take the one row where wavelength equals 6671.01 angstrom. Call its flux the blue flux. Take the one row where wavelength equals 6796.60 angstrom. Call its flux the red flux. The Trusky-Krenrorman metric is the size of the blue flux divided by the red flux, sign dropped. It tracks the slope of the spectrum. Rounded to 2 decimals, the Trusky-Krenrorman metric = 0.92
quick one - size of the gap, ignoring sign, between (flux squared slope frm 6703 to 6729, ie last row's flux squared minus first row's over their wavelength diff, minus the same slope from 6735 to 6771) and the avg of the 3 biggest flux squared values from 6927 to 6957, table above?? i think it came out 1231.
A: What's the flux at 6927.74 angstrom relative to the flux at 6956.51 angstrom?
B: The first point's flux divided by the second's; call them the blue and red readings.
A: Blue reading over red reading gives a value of 1.01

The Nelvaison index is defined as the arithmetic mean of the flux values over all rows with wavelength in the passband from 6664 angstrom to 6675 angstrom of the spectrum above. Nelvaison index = 31.1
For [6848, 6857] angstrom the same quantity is 31.2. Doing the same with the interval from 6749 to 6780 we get 31.9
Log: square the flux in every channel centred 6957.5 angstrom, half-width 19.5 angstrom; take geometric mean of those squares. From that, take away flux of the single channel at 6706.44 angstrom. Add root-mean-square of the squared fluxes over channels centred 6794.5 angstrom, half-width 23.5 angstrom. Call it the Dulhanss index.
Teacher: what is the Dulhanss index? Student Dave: 2045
